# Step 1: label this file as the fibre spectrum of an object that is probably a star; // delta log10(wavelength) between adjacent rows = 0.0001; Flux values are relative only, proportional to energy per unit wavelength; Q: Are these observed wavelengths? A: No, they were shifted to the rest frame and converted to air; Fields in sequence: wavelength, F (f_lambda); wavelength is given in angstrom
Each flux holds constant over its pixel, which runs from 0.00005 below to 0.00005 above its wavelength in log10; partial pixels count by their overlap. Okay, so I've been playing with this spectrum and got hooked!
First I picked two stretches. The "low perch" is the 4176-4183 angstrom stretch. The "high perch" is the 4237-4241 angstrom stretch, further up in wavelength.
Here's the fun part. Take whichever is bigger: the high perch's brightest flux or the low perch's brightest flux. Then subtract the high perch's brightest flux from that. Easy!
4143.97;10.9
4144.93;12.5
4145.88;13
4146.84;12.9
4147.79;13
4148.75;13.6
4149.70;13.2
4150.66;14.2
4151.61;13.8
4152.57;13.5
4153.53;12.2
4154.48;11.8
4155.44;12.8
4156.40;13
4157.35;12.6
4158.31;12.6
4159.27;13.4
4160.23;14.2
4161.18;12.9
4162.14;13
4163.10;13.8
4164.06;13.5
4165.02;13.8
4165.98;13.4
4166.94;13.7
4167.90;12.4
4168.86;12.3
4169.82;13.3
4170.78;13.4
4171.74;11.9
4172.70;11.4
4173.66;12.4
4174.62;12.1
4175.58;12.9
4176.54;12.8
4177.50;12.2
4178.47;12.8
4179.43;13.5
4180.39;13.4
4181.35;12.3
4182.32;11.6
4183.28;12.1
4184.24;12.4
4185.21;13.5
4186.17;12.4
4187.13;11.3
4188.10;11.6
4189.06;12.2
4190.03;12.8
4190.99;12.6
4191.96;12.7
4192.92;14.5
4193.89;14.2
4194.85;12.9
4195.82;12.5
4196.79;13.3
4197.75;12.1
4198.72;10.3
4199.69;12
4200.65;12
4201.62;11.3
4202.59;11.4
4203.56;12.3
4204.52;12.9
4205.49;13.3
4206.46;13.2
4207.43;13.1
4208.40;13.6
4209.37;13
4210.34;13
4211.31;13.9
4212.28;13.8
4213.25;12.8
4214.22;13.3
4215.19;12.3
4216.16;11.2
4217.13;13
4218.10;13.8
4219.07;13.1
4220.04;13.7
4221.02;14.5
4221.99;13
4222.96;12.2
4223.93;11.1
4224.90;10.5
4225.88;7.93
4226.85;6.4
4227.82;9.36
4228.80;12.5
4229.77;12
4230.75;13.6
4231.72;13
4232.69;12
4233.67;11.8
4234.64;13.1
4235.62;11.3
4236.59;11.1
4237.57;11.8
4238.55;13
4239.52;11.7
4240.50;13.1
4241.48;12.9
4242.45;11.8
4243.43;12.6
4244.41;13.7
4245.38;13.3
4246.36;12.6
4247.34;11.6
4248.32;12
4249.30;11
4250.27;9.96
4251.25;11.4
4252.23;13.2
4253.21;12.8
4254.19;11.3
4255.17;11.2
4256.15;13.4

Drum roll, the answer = 0.40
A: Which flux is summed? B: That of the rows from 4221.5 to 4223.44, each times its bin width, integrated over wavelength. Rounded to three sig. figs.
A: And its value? 24.5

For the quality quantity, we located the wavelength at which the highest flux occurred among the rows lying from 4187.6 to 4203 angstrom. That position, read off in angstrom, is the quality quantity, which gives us 4192.92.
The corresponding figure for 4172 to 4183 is 4179.43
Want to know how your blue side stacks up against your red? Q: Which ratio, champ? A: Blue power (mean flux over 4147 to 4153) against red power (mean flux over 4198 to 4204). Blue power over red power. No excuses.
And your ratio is 1.17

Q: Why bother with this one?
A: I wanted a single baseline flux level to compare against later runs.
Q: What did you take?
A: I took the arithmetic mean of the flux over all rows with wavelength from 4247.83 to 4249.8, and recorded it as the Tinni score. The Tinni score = 11.5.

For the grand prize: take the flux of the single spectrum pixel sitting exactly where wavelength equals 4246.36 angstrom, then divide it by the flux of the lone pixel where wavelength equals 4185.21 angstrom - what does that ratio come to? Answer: 0.93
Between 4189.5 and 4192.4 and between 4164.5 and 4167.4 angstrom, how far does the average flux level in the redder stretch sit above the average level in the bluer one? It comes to -0.9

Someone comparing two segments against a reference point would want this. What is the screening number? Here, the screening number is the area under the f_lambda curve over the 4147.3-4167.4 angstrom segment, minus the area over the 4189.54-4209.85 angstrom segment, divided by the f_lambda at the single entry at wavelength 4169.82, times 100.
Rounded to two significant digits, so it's 67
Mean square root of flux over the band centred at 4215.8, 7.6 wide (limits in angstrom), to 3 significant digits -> 3.59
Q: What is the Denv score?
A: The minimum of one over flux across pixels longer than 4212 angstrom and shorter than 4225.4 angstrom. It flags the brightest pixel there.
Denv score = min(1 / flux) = 0.069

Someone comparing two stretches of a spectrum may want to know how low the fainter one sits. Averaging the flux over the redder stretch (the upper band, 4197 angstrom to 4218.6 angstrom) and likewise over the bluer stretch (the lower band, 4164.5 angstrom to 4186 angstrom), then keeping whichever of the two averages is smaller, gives 12.6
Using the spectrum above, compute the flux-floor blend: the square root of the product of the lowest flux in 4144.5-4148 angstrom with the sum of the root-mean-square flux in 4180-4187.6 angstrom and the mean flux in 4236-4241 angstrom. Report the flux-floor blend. 17.5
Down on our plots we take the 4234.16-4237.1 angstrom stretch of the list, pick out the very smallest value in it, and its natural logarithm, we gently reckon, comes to 2.41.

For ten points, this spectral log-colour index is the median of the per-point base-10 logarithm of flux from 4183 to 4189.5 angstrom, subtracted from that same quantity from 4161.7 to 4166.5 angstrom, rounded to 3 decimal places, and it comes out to 0.044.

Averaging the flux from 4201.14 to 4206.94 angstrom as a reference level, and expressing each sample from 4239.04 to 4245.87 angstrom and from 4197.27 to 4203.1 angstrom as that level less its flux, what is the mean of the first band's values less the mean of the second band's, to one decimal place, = -1.2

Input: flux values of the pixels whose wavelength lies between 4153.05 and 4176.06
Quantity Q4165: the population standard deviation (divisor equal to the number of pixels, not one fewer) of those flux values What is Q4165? 0.70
